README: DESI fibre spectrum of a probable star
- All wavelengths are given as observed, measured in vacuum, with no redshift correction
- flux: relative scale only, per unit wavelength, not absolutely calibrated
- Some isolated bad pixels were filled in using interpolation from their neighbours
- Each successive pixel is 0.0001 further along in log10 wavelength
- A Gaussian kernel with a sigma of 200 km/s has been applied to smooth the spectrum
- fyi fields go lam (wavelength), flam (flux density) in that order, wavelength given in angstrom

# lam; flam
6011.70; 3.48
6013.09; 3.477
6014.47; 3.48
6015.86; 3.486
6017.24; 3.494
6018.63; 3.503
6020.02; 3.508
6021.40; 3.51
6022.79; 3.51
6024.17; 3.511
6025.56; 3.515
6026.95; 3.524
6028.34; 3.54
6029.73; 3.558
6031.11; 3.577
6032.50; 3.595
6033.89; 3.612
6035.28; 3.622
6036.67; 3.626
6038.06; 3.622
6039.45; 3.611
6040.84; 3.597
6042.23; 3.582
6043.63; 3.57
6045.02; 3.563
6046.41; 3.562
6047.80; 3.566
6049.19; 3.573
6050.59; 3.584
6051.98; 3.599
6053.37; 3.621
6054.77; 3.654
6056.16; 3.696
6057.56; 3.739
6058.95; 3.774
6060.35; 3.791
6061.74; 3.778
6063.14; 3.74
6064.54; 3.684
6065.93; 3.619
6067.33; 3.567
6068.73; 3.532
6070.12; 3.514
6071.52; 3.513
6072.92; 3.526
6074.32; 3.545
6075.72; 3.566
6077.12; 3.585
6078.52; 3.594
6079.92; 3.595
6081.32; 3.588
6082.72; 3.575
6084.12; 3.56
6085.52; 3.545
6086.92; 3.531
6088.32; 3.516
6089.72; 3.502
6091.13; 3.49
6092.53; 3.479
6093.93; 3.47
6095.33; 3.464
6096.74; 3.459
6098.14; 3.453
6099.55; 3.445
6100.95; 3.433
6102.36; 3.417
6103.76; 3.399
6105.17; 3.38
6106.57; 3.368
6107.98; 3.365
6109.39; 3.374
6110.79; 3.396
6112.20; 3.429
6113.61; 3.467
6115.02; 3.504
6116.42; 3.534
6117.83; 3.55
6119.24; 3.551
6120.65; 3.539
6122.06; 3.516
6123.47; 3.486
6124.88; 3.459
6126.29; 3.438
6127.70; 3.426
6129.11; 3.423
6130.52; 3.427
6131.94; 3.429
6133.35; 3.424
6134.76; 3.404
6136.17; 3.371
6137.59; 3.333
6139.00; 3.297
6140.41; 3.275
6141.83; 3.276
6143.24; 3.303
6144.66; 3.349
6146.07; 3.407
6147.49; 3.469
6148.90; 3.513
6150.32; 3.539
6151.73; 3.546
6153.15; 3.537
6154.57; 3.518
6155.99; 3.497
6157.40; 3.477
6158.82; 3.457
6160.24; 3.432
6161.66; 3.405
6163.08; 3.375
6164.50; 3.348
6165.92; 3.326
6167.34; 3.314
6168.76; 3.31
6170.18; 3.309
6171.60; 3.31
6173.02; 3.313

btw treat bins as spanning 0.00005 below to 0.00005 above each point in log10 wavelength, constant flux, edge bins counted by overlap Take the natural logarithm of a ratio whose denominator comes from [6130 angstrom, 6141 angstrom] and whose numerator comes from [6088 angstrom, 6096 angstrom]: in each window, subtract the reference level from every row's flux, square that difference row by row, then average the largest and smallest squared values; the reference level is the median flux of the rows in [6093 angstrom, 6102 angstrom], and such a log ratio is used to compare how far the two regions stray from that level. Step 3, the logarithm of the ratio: -2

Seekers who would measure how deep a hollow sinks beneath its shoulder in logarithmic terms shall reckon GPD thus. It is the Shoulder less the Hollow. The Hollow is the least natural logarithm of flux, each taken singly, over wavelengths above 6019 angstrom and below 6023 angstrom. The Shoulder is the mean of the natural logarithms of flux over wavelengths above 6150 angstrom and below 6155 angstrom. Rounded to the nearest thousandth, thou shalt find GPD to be 0.008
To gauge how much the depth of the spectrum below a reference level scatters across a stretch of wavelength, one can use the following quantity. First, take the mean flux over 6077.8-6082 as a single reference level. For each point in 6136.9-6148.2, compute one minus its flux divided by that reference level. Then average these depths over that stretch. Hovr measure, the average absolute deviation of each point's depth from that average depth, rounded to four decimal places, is 0.0146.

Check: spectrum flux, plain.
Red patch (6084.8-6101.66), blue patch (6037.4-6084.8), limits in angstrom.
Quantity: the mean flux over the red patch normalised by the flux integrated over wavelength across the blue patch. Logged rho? 0.02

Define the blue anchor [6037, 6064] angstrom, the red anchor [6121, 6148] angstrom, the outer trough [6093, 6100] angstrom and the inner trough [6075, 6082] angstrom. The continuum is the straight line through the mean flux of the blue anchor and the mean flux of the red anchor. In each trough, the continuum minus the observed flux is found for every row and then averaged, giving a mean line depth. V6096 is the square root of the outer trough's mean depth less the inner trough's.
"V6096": 0.27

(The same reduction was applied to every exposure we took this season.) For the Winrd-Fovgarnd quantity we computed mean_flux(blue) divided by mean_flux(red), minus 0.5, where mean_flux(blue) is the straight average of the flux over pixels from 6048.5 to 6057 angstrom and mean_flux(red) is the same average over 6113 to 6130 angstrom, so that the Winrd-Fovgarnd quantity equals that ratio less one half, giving 0.537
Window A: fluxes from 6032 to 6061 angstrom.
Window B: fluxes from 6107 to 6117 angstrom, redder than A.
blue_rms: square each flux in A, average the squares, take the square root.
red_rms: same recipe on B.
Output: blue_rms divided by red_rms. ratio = 1.05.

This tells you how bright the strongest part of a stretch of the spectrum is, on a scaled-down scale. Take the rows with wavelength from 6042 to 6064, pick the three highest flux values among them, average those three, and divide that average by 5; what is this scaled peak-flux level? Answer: 0.756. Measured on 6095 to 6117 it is 0.700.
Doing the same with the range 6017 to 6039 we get 0.725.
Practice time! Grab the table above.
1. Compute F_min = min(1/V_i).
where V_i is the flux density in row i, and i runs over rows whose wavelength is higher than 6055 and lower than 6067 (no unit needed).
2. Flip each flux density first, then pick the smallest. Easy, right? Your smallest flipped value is 0.264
